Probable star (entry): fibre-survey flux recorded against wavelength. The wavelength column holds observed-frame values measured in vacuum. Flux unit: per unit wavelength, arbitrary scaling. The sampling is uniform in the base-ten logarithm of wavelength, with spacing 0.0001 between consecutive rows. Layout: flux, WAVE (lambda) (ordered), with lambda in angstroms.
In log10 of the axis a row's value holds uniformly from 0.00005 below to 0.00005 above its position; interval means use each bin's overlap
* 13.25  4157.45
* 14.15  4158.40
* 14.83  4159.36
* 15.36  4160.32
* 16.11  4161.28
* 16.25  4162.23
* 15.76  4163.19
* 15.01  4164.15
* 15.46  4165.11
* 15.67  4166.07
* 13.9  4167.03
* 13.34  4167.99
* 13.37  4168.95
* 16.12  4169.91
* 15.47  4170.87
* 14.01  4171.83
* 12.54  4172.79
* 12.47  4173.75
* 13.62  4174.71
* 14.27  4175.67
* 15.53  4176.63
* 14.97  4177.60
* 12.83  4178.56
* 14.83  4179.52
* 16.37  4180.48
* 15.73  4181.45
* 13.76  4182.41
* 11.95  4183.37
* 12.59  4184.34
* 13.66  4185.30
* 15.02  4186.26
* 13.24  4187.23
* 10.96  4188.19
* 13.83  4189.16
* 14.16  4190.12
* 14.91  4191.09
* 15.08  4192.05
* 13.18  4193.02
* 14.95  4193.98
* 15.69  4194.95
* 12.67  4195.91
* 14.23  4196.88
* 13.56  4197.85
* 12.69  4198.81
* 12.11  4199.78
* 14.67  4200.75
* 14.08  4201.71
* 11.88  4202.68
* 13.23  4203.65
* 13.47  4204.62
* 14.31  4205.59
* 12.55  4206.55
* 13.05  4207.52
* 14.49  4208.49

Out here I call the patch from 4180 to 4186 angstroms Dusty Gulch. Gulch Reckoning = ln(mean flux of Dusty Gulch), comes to 2.64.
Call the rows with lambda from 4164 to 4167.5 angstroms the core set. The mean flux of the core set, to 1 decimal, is 15.0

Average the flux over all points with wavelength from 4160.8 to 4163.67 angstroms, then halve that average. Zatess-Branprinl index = 8.0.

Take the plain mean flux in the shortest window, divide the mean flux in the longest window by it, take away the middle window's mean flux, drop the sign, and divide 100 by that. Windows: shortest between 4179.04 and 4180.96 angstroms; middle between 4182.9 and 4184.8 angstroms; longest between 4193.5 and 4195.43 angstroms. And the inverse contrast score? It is 8.9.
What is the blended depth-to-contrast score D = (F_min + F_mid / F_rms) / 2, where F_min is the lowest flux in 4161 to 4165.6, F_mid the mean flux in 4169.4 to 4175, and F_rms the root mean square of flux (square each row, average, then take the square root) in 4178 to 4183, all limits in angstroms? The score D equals 7.98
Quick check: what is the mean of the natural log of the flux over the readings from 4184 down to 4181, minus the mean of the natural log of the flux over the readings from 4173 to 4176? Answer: 0.02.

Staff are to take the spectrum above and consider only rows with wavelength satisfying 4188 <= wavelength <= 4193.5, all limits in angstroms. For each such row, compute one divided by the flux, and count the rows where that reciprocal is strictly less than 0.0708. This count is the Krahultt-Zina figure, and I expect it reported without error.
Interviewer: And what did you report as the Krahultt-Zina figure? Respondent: 3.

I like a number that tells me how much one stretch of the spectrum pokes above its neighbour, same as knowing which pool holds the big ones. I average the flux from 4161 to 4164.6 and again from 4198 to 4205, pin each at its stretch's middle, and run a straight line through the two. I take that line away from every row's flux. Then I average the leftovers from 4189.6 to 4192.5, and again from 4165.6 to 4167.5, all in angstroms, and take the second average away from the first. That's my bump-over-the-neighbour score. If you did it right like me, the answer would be 1.6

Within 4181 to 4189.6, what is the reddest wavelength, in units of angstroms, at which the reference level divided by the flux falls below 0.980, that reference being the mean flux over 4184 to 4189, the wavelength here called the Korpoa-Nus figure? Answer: 4189.16 angstroms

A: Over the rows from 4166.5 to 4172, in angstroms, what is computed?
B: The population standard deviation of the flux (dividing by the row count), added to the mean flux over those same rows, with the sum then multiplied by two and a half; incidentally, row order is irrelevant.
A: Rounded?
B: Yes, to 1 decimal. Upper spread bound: 38.6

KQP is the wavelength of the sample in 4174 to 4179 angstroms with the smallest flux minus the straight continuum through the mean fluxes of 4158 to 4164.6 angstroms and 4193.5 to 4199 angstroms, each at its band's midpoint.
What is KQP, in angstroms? 4178.56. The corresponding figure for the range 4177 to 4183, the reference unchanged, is 4178.56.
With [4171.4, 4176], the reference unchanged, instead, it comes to 4173.75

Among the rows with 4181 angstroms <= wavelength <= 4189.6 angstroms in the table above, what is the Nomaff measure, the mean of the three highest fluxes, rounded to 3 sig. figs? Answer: 14.9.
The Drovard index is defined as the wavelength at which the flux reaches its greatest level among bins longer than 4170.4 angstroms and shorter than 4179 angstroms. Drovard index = 4176.63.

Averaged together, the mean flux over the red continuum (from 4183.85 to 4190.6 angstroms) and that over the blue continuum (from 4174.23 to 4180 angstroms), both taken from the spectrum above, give 13.8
